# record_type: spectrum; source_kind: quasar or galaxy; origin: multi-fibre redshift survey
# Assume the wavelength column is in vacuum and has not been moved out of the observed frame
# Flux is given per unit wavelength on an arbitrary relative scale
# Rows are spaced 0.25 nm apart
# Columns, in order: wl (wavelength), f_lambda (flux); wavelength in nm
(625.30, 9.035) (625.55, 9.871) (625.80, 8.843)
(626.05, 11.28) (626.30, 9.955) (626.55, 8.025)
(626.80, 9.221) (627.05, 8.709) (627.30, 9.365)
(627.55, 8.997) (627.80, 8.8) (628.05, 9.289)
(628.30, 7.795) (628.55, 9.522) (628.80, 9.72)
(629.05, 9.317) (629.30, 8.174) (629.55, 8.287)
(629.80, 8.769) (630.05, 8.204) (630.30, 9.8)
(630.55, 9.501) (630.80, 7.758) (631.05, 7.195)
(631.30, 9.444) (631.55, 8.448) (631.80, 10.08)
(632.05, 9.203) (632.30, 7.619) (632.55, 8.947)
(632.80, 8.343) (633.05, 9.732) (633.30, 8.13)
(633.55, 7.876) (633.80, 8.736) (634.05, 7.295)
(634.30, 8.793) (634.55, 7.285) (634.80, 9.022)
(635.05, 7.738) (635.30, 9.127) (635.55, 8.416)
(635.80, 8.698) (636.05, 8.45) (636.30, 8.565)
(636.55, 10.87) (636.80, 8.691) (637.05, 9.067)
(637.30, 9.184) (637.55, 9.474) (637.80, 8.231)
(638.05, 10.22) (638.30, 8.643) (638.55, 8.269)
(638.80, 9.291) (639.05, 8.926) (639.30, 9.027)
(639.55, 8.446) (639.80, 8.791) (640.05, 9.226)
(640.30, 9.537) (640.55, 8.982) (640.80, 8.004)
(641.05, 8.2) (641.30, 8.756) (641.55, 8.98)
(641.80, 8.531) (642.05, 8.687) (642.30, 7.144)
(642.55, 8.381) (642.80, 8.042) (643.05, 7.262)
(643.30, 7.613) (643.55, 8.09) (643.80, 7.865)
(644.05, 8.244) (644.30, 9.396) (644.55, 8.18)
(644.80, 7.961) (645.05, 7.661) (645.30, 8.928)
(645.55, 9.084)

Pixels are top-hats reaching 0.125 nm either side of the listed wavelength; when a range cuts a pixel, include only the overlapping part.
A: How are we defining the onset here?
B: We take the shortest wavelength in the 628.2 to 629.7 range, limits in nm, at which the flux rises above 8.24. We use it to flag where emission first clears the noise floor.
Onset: 628.55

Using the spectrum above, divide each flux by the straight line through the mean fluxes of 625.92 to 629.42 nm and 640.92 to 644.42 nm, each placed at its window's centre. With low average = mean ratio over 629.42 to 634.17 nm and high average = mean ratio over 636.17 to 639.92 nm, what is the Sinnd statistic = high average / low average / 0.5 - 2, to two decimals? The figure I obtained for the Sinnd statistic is 0.20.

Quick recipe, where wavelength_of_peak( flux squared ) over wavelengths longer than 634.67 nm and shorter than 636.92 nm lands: 636.55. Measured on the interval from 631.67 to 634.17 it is 631.80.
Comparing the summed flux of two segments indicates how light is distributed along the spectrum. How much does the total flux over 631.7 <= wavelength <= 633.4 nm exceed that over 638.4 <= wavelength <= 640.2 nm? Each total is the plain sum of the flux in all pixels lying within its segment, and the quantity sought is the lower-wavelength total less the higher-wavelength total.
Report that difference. 0.1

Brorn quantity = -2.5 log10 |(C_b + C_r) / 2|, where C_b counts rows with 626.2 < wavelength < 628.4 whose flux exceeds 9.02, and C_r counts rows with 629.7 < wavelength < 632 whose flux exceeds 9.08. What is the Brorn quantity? -1.51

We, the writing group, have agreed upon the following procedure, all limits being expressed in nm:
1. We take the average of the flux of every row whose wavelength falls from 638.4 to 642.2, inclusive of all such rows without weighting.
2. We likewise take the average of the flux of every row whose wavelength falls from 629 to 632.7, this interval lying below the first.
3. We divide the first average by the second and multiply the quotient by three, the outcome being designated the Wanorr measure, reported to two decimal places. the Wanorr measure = 3.02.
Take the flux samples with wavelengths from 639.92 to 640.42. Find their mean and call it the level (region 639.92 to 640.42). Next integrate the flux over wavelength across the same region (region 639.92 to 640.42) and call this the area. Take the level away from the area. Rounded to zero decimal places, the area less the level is -5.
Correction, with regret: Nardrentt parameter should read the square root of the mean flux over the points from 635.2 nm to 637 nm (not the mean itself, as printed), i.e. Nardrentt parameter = 2.996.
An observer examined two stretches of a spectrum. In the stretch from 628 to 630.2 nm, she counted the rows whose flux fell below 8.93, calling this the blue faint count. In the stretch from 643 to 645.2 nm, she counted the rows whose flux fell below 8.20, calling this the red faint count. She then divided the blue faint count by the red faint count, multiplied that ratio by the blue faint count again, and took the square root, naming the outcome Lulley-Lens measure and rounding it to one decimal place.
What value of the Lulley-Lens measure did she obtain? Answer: 1.9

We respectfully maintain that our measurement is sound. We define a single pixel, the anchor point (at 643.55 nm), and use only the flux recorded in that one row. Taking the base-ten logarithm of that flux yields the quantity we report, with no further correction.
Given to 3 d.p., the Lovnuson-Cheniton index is 0.908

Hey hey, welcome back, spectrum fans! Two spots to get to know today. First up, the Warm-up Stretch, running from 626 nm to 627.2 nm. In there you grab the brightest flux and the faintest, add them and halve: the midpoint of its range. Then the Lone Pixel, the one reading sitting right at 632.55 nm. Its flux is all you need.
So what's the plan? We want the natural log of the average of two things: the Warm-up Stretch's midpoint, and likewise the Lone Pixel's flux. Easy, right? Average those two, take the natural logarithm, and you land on 2.23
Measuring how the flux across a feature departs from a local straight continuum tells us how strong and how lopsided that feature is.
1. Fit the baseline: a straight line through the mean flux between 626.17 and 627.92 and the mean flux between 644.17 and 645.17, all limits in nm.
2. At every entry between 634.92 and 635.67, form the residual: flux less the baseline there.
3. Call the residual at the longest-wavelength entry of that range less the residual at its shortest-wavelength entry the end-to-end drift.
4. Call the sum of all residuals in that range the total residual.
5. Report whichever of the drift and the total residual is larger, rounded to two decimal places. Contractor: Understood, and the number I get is 0.70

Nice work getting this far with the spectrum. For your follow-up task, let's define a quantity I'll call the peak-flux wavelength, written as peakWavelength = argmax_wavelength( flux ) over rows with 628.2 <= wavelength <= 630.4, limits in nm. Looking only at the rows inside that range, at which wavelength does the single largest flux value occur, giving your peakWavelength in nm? 630.30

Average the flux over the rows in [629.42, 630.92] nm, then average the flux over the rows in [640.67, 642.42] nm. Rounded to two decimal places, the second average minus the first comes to -0.39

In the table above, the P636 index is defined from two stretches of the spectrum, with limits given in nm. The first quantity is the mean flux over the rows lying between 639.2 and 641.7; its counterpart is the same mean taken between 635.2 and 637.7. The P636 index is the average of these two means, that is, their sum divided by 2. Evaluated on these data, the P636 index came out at 8.92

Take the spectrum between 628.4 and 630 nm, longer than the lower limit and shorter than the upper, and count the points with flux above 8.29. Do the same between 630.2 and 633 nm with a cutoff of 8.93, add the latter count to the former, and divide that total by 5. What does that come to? 2.0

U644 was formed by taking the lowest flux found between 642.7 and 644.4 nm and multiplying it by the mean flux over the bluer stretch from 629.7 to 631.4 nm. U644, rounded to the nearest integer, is 63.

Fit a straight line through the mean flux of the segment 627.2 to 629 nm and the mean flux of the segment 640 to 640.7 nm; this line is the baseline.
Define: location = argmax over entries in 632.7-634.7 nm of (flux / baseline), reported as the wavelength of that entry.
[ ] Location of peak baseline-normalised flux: 633.05 nm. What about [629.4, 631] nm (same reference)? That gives 630.30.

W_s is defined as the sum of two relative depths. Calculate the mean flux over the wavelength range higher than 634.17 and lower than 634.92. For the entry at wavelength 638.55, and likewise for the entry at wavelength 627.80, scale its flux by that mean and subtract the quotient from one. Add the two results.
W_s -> -0.04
